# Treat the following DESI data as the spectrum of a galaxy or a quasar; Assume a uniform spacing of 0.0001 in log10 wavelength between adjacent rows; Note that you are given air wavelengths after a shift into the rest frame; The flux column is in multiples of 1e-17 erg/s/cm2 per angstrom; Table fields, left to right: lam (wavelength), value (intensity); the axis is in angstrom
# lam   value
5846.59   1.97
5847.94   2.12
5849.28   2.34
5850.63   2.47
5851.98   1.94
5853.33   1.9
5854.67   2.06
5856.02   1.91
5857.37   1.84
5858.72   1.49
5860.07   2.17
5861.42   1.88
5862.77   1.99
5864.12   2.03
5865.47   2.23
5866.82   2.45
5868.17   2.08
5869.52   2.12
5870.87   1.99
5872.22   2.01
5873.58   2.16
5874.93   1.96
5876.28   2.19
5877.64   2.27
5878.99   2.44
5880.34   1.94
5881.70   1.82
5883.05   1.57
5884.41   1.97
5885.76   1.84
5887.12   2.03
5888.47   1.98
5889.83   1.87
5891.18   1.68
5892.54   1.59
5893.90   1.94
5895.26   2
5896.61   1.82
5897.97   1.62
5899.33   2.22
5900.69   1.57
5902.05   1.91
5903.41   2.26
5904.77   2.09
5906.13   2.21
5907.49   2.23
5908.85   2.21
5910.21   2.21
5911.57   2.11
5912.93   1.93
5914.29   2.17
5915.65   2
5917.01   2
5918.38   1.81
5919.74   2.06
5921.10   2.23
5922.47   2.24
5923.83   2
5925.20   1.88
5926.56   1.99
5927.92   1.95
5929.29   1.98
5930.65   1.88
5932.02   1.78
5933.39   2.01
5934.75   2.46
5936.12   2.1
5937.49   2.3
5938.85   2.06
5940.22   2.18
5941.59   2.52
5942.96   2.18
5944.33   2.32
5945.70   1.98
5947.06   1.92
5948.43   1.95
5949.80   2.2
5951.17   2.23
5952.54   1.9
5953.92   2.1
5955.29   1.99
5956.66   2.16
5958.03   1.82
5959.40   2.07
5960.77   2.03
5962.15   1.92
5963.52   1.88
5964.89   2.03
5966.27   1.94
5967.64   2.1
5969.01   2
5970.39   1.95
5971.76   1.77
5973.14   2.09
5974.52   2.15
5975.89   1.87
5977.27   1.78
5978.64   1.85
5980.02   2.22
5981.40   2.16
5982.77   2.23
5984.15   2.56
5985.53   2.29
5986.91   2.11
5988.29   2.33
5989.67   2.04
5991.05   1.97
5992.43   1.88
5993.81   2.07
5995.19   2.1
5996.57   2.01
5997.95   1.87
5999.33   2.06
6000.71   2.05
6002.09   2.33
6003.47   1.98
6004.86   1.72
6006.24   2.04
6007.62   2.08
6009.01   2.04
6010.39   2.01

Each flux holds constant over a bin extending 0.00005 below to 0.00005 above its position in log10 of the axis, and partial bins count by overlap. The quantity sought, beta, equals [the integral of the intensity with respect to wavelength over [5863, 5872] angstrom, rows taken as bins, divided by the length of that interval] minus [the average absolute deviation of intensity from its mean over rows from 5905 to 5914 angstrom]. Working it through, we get 2.05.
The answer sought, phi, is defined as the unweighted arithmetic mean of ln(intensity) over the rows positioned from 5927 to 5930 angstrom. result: 0.68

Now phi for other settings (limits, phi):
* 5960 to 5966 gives 0.67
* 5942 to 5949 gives 0.72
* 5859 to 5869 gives 0.75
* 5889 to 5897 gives 0.59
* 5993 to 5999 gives 0.70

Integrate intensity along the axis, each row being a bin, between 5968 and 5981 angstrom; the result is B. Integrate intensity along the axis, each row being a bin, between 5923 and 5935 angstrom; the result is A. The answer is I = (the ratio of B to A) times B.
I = 28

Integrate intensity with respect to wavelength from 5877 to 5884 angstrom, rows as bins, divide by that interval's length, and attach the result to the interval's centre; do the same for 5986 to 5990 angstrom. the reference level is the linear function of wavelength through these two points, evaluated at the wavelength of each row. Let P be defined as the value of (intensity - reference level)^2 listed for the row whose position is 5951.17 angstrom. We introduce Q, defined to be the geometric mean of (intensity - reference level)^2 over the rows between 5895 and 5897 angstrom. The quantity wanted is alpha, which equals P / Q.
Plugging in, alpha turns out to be 2.1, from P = 0.013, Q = 0.006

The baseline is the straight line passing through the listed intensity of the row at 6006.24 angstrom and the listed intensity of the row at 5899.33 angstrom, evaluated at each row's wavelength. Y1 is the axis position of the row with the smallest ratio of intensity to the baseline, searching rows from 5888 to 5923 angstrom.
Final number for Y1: 5900.69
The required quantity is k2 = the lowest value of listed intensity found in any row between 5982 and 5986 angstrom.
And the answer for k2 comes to 2.23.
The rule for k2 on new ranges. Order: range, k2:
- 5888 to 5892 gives 1.68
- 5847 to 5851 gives 2.12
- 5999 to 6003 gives 2.05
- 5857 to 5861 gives 1.49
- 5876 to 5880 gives 2.19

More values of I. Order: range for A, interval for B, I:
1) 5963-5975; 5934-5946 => 30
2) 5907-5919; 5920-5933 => 27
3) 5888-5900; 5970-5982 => 25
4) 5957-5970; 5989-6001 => 22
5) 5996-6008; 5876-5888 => 24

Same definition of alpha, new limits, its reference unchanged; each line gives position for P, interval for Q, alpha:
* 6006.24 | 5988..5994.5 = 0.9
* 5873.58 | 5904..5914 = 2.1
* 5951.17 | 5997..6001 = 0.4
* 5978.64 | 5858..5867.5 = 5.6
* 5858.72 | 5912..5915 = 16.4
